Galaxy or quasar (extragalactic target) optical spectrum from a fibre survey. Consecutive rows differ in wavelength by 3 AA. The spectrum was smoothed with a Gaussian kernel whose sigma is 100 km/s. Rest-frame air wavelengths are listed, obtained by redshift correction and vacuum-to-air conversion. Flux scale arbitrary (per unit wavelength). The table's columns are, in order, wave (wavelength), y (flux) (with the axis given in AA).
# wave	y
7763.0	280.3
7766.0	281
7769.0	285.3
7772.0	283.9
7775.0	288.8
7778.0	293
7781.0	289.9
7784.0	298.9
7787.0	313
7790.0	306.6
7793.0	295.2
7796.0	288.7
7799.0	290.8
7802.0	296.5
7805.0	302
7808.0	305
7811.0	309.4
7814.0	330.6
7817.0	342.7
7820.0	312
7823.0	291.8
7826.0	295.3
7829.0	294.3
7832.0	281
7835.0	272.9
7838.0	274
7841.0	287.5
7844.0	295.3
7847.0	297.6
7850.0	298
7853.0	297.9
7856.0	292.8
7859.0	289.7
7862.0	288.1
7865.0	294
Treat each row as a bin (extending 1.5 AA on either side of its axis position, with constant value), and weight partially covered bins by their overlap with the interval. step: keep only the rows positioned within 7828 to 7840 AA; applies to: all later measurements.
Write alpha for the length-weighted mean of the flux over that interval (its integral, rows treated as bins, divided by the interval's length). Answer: 280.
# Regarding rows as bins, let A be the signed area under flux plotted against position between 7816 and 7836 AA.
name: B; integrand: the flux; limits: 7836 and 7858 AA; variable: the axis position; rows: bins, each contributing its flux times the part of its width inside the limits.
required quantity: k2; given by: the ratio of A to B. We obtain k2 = 0.93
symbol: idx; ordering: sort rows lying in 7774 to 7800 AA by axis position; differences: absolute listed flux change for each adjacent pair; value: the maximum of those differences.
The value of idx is 14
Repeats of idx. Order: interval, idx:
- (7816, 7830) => 31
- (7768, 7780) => 5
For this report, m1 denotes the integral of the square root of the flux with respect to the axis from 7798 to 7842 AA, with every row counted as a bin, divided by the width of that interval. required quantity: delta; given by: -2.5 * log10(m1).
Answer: -3.09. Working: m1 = 17.3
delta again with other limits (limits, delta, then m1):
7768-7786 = -3.08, 17.1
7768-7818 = -3.10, 17.3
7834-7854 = -3.08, 17.0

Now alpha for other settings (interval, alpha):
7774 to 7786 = 294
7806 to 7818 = 320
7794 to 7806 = 294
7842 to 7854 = 297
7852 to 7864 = 292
